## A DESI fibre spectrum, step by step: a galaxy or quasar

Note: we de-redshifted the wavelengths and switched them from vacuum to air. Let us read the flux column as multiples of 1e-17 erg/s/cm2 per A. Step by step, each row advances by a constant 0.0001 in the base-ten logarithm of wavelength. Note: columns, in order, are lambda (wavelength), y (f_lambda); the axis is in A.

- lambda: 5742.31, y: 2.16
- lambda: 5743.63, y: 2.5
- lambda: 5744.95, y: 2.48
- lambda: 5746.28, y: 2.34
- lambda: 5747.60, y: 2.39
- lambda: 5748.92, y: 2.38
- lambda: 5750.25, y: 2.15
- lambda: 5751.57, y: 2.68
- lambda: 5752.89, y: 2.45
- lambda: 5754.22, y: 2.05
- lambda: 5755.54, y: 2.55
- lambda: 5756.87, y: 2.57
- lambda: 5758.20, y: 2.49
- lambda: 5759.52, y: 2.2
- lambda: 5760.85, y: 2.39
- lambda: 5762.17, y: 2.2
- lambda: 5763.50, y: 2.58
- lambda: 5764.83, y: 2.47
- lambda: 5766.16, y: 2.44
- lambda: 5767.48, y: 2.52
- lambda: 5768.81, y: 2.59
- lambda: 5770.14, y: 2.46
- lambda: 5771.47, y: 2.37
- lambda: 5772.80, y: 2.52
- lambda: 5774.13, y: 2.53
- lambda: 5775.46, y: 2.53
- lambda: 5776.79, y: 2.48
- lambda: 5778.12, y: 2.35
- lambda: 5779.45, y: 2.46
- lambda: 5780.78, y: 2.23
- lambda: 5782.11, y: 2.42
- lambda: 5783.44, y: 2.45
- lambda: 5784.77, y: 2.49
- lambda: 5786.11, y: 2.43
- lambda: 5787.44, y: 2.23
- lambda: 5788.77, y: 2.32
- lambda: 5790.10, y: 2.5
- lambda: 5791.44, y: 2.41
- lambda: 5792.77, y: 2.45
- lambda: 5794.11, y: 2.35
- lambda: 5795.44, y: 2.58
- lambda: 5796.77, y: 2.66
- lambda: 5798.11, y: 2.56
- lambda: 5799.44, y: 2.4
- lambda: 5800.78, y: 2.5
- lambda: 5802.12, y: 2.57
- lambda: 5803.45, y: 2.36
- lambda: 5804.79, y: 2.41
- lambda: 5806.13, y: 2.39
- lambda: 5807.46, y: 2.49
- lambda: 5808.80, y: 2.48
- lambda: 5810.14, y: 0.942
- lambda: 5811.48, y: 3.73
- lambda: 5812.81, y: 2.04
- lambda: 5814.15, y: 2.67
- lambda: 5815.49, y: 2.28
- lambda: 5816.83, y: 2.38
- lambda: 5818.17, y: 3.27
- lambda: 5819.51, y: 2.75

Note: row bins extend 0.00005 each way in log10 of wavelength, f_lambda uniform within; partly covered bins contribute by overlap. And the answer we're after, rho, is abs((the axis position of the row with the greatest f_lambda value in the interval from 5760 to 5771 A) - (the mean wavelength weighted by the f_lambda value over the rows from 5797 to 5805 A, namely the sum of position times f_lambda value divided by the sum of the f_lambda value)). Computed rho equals 32.6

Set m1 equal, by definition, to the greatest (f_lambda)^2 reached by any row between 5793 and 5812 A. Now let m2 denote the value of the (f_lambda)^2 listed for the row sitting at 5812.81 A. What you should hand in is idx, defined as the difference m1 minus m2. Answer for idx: 10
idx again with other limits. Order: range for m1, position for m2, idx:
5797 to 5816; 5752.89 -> 8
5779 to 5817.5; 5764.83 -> 8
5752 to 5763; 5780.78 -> 2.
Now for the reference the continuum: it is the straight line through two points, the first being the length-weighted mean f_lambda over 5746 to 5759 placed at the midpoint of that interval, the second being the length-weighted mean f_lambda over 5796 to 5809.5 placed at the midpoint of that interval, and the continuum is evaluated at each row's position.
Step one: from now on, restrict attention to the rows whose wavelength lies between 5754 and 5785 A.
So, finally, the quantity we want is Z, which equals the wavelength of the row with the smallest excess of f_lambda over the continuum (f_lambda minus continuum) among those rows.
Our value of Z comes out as 5754.22 A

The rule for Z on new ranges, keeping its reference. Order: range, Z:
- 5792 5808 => 5803.45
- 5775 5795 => 5787.44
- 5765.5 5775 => 5771.47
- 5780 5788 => 5787.44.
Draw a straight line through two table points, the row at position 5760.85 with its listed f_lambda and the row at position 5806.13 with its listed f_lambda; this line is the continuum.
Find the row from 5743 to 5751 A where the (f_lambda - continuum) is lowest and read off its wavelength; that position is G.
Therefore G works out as 5750.25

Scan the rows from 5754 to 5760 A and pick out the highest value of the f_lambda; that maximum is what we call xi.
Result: 2.57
